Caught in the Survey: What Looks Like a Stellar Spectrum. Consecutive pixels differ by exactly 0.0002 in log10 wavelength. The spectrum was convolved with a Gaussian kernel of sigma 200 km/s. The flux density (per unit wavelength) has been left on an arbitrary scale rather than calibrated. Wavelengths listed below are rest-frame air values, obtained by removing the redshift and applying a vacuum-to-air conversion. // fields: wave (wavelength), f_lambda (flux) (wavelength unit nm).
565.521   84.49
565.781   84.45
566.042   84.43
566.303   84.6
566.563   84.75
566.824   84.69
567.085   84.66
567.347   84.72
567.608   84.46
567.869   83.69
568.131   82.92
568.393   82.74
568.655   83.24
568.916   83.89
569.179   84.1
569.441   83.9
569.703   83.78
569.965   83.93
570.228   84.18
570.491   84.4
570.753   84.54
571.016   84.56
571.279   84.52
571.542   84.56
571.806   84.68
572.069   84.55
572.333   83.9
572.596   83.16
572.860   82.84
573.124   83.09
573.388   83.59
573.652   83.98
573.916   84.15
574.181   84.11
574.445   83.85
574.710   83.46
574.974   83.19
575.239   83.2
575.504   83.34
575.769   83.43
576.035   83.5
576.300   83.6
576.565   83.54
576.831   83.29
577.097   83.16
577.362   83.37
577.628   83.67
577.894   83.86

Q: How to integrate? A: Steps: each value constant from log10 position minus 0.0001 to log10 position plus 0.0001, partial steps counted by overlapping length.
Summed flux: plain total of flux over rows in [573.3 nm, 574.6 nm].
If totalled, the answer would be 420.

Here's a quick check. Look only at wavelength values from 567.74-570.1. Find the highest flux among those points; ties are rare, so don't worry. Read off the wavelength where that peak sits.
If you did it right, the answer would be 569.179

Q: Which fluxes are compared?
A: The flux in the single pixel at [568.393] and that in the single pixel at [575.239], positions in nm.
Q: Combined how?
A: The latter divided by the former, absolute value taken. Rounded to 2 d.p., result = 1.01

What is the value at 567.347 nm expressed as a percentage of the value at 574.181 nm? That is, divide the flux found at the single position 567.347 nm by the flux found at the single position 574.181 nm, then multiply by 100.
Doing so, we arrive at 101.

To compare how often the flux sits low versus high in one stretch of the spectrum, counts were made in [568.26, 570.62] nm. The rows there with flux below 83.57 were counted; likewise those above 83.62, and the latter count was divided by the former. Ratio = 3.5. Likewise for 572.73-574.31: 1.5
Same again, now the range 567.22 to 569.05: 1.3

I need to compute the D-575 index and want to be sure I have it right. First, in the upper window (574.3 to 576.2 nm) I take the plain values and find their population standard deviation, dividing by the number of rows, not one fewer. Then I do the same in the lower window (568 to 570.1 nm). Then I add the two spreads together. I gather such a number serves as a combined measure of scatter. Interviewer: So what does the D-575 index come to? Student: 0.69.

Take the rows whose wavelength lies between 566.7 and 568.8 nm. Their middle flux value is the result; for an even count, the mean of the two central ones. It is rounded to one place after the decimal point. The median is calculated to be 84.1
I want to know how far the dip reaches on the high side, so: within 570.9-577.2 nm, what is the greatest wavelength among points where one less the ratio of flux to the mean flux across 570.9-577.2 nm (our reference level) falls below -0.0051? 573.916 nm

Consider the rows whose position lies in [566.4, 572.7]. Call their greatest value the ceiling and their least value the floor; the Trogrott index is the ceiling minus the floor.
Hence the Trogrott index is 2.0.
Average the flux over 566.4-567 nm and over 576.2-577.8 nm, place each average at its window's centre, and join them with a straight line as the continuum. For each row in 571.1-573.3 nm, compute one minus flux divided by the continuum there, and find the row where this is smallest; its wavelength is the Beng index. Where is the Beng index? 571.806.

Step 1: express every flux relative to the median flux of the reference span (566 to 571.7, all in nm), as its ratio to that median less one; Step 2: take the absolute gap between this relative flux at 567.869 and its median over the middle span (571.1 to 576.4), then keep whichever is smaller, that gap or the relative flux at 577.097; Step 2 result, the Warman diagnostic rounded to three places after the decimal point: -0.015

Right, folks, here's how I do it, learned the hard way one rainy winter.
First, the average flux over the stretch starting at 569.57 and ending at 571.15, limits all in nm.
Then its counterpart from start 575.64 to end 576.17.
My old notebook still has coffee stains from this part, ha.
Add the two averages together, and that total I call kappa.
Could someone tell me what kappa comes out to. 168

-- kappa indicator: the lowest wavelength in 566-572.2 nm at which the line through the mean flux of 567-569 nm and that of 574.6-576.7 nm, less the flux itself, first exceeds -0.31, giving 567.869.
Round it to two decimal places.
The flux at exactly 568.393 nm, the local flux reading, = 82.74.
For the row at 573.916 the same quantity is 84.15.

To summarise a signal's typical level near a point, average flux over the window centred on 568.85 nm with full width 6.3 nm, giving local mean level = 84.2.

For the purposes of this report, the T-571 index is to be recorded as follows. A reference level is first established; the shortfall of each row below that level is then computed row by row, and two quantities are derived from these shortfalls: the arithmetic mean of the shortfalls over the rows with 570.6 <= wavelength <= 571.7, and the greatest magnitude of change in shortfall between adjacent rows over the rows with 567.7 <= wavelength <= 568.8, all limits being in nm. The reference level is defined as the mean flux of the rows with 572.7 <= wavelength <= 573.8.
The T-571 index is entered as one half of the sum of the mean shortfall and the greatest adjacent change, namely -0.20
